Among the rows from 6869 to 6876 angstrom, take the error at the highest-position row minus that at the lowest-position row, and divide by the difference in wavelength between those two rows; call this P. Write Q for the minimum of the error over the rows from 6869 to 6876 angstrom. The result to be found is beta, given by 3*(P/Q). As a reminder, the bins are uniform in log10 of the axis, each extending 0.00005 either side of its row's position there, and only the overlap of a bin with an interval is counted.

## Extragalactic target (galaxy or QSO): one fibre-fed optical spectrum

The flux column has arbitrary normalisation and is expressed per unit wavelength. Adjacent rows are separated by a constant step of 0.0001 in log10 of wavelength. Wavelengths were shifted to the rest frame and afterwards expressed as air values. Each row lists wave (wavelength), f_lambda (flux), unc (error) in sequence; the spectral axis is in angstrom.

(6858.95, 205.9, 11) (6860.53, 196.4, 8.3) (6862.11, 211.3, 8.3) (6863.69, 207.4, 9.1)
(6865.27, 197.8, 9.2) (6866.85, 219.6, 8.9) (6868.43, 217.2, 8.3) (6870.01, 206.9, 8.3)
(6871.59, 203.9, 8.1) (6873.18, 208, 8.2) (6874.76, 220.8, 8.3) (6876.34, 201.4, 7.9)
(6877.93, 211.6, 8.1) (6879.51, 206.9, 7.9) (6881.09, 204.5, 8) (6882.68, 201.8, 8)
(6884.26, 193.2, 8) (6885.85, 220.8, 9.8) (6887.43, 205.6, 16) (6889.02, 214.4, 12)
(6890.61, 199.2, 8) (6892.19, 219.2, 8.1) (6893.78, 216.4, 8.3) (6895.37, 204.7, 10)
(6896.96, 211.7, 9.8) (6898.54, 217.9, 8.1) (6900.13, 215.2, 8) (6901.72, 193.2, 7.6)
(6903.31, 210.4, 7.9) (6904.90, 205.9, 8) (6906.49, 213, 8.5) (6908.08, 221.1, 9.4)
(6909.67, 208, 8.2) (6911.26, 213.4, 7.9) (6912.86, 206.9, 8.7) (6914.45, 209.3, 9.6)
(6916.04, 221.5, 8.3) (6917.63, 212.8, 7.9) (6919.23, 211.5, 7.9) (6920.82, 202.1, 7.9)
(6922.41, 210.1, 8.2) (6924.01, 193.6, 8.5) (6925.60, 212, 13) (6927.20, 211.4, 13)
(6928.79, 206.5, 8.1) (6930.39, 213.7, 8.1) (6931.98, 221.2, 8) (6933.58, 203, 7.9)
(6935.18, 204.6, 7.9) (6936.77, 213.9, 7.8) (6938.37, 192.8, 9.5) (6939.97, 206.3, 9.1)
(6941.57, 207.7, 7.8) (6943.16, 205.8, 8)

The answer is 0.00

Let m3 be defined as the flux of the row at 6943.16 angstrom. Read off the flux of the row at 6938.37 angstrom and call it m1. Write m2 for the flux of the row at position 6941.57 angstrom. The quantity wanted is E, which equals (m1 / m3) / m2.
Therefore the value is 0.0045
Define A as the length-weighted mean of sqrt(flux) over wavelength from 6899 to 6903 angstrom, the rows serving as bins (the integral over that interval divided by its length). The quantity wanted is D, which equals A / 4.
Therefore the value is 3.59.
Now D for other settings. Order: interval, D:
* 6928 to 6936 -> 3.62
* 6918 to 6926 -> 3.59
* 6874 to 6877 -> 3.64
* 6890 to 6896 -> 3.63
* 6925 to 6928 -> 3.64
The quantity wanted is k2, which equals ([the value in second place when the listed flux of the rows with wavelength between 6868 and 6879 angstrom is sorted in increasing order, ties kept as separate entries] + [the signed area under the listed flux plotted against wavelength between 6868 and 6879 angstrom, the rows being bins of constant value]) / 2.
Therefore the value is 1255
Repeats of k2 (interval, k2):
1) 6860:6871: 1245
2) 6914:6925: 1249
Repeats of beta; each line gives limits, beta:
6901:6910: 0.03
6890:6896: 0.16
